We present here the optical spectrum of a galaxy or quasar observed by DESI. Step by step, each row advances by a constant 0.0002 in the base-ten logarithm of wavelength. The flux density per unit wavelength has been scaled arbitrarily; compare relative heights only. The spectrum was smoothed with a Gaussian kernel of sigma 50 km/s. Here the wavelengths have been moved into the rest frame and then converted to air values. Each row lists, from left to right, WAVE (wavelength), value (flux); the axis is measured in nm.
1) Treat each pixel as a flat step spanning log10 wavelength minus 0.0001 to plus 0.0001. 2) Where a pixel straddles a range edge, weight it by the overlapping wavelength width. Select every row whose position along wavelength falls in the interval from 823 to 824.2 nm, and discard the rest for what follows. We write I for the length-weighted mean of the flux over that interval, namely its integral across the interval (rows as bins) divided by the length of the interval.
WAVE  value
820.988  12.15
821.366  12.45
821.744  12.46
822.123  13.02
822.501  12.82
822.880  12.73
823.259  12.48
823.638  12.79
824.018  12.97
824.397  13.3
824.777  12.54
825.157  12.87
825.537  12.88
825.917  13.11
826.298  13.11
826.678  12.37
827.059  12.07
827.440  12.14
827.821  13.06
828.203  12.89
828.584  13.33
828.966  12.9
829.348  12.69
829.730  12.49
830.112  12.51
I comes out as 12.7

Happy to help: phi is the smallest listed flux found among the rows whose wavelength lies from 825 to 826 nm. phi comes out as 12.87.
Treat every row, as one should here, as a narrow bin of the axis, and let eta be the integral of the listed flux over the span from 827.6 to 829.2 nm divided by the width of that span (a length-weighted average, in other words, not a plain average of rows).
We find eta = 13.0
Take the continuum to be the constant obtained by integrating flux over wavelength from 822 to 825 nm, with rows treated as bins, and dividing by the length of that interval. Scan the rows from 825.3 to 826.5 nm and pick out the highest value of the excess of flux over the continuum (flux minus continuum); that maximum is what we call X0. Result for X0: 0.28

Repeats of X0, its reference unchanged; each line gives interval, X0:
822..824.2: 0.19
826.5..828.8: 0.50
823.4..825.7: 0.47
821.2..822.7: 0.19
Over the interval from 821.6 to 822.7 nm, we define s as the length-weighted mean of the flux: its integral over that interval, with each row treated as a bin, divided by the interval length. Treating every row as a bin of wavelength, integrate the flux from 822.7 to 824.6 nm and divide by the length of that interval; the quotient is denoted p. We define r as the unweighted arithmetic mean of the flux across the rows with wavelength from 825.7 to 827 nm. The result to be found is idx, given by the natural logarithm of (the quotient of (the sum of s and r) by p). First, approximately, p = 12.9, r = 12.86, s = 12.8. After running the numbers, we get 0.691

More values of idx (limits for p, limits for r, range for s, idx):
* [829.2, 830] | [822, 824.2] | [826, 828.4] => 0.704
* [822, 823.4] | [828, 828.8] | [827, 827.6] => 0.681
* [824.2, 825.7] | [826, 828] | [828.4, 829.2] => 0.687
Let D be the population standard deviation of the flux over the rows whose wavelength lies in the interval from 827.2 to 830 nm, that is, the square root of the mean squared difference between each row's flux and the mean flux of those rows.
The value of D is 0.36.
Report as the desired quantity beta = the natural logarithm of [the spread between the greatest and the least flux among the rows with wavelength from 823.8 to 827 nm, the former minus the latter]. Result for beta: -0.1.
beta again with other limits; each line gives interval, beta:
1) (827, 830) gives 0.2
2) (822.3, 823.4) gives -1.1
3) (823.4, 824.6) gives -0.7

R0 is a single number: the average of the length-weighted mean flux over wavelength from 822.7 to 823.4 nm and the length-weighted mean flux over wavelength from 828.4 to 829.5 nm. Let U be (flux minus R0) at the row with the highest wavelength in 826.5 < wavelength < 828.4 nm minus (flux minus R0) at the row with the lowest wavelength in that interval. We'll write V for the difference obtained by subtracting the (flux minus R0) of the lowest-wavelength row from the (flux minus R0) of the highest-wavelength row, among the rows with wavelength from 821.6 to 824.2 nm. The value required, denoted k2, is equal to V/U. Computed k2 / 1.0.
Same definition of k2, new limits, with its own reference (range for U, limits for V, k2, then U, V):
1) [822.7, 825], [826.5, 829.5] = -1.7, -0.19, 0.32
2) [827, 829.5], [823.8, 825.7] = -0.1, 0.62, -0.09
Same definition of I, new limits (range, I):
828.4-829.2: 13.1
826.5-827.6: 12.2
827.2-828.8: 12.8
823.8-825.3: 12.9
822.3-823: 12.8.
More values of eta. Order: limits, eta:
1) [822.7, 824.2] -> 12.7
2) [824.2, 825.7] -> 12.9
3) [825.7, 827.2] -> 12.7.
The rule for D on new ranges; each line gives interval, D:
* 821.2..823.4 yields 0.21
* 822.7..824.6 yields 0.27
